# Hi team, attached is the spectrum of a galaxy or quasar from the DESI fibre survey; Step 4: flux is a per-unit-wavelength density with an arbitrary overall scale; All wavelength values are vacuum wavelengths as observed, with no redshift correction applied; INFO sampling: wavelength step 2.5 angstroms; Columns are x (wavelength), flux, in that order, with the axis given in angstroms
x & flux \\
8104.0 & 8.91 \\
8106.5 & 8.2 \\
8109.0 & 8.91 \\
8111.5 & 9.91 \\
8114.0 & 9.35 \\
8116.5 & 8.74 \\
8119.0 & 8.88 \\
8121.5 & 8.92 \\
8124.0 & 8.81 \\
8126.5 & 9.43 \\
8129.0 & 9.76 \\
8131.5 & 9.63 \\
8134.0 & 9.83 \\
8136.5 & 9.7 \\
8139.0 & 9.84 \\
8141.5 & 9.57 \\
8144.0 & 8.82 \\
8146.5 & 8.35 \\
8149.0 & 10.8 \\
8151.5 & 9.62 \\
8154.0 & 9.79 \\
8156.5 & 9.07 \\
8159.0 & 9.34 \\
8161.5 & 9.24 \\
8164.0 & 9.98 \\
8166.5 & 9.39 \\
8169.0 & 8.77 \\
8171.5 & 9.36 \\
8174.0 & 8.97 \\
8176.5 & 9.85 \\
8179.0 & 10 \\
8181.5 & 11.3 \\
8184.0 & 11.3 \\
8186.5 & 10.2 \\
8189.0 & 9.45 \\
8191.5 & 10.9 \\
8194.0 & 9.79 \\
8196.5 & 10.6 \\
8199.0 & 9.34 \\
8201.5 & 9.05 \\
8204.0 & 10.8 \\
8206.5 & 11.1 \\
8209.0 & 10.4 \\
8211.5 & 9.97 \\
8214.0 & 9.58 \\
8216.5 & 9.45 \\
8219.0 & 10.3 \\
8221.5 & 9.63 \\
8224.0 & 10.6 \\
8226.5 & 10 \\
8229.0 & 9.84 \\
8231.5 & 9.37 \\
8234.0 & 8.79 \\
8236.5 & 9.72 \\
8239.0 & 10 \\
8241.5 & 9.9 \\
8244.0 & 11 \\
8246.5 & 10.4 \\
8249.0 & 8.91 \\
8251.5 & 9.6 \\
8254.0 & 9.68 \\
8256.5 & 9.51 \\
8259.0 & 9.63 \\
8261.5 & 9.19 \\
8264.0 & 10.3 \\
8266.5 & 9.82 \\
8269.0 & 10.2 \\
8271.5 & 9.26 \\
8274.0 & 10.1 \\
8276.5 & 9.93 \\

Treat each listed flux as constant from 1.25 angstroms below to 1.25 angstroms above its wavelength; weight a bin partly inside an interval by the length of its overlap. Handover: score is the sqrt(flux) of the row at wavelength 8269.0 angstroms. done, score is 3.19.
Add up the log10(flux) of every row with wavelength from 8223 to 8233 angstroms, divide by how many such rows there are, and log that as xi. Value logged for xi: 1.00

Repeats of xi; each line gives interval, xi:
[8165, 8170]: 0.96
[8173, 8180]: 0.98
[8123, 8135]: 0.98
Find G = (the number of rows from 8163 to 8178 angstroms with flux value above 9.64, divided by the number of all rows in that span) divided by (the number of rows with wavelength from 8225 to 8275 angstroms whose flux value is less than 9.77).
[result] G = 0.03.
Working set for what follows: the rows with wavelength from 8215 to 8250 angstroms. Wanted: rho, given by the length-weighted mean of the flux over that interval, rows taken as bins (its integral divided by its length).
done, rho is 9.9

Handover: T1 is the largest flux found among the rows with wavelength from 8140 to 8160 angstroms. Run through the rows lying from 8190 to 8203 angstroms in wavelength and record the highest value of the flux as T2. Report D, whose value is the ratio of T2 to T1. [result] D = 1.01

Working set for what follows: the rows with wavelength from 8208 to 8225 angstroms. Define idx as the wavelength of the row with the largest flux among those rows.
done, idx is 8224.0 angstroms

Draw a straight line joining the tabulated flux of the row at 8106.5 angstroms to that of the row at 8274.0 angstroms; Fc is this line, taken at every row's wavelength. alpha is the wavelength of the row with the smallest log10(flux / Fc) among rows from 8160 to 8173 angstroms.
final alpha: 8169.0 angstroms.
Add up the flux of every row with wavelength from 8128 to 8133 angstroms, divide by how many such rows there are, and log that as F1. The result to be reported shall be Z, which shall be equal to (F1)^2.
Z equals 94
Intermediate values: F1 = 9.7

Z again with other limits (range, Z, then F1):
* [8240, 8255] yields 98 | 9.9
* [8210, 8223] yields 96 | 9.8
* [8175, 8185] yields 113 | 10.6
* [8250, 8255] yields 93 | 9.6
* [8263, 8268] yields 101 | 10.1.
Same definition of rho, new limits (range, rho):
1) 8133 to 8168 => 9.5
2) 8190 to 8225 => 10.1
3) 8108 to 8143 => 9.4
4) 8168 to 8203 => 9.9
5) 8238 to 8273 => 9.8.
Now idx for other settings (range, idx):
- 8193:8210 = 8206.5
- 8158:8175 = 8164.0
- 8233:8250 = 8244.0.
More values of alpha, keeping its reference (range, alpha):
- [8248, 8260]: 8249.0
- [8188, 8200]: 8199.0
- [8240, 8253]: 8249.0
